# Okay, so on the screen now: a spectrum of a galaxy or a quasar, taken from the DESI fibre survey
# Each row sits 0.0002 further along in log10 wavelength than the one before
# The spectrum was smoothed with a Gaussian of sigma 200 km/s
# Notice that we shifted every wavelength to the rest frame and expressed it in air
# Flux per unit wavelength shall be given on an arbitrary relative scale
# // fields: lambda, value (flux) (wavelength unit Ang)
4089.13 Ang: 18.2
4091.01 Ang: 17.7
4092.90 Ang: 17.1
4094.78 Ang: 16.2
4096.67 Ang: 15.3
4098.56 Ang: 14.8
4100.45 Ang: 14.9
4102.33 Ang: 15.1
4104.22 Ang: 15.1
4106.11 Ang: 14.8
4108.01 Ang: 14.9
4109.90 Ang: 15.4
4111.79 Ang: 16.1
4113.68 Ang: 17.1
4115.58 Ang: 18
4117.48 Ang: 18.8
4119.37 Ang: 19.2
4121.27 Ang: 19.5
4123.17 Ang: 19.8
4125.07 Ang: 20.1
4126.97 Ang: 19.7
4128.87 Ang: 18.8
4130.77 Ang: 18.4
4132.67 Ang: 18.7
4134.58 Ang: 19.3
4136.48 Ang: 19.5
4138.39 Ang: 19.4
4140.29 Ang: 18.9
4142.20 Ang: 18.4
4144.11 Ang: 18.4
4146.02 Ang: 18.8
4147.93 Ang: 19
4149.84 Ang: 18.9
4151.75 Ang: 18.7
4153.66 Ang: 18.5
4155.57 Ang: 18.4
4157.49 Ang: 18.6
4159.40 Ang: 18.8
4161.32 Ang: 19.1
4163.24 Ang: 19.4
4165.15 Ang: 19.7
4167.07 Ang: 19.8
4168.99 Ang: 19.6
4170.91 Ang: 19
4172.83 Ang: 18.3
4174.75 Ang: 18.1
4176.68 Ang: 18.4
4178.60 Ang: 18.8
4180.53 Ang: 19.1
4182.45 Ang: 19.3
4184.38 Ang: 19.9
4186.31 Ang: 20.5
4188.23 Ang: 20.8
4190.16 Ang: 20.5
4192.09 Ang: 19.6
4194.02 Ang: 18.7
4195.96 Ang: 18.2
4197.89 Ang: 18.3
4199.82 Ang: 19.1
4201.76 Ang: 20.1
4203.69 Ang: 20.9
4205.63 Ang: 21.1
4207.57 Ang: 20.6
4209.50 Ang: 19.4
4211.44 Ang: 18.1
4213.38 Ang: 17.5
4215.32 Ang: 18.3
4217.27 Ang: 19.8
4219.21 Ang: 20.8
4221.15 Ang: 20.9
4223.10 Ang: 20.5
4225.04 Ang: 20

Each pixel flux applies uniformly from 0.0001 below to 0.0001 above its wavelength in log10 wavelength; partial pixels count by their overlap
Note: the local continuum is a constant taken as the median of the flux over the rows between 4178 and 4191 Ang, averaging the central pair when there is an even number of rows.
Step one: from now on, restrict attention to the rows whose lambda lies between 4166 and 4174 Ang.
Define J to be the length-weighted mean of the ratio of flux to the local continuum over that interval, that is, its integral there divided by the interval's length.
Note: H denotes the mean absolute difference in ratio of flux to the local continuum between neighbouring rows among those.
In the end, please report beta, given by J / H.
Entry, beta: 38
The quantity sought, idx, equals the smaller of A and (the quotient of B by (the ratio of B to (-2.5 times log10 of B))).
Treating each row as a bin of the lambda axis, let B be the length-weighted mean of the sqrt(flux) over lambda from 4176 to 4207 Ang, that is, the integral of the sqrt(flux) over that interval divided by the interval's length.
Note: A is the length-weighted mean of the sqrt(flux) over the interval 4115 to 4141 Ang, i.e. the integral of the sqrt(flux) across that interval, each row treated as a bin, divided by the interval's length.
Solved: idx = -1.62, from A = 4.38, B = 4.43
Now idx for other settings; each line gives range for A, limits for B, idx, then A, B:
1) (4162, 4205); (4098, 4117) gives -1.49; 4.40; 3.96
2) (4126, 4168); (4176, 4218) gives -1.61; 4.35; 4.40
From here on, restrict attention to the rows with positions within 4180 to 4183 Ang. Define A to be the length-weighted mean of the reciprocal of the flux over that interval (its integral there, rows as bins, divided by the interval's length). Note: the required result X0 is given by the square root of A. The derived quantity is 0.228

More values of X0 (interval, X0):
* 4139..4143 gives 0.231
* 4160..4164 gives 0.228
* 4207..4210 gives 0.224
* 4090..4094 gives 0.240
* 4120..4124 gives 0.226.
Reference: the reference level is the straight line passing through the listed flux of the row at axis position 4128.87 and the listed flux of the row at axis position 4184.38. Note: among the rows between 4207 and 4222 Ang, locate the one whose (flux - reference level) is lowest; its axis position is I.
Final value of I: 4213.38 Ang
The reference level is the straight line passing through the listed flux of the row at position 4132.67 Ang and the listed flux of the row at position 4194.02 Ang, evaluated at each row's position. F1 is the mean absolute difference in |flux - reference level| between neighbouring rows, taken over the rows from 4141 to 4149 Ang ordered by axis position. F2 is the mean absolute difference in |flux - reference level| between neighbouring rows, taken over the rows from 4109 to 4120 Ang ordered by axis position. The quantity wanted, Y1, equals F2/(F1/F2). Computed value 3.9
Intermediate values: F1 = 0.133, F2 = 0.72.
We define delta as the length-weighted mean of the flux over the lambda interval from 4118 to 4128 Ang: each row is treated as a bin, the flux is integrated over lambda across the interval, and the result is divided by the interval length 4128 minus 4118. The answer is 19.6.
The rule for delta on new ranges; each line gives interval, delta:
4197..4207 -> 19.9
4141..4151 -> 18.7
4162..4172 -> 19.5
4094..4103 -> 15.2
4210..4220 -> 18.9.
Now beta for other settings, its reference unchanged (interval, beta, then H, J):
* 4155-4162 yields 80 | 0.012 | 0.94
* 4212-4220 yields 17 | 0.055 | 0.95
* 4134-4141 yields 72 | 0.013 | 0.97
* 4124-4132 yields 34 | 0.028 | 0.97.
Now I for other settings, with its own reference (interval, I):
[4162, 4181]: 4174.75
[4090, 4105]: 4098.56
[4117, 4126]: 4117.48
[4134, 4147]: 4144.11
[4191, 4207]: 4195.96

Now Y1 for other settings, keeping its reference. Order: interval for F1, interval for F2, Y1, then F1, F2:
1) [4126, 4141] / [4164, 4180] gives 0.1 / 0.400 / 0.24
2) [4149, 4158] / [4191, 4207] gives 1.4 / 0.175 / 0.50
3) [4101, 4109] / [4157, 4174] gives 0.4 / 0.133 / 0.24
